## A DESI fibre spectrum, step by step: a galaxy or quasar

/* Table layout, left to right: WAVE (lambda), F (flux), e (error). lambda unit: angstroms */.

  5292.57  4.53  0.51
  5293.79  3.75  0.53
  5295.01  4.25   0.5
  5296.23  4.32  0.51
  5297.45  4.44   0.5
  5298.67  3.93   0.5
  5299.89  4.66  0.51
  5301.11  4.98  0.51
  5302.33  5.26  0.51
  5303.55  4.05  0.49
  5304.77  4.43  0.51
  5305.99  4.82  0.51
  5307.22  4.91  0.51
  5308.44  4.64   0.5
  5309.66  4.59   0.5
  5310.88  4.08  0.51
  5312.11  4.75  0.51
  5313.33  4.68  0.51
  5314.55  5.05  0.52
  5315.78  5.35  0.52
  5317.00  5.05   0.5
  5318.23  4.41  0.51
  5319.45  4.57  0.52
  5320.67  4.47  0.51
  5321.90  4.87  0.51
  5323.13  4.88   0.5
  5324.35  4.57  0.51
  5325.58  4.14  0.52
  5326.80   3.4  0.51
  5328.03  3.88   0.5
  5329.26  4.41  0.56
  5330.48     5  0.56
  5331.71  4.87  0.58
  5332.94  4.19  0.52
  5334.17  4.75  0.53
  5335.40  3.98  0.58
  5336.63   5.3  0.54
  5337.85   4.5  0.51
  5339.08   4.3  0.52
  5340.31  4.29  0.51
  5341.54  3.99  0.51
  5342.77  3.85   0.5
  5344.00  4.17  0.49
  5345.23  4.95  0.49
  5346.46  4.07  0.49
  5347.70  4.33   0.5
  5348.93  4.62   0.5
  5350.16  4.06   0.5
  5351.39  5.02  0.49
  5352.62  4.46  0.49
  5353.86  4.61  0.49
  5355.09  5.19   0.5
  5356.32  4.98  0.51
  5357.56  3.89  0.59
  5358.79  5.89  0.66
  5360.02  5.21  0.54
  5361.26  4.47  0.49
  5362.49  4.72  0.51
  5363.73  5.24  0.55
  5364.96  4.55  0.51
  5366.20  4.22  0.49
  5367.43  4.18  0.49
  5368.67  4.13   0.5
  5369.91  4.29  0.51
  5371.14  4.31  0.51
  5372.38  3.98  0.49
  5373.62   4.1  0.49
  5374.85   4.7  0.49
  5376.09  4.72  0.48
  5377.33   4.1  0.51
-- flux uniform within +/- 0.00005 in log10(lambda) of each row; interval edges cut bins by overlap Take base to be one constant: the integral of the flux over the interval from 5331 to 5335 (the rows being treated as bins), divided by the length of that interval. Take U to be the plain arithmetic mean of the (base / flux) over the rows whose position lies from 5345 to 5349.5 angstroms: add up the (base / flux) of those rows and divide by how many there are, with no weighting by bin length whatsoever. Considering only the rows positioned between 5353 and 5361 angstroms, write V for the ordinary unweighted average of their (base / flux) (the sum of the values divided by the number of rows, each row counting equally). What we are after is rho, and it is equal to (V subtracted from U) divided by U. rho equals 0.08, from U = 1.02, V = 0.94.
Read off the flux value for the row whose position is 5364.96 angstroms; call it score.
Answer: 4.55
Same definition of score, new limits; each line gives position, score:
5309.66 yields 4.59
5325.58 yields 4.14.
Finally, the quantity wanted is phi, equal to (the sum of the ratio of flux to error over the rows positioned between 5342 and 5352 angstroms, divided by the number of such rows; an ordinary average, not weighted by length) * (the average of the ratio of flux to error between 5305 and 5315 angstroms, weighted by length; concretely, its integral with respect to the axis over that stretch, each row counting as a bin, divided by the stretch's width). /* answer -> 81.4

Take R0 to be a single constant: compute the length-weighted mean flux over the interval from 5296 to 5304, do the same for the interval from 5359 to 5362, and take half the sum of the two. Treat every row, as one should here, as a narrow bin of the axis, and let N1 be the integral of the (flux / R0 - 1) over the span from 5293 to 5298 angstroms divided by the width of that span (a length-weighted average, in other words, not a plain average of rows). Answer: -0.12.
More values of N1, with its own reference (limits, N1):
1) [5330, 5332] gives 0.04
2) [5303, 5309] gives -0.04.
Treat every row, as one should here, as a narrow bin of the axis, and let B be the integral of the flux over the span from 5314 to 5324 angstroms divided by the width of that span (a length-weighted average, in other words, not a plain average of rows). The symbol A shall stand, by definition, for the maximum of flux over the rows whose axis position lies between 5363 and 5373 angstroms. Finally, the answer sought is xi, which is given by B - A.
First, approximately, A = 5.24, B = 4.82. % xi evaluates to -0.42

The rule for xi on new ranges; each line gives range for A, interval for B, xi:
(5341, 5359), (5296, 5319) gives -1.23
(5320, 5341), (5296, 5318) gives -0.63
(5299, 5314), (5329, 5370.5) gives -0.71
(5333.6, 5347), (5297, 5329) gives -0.73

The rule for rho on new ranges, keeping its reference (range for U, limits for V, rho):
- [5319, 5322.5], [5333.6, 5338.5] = -0.01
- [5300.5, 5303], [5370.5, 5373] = -0.24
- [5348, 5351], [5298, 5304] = 0.04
